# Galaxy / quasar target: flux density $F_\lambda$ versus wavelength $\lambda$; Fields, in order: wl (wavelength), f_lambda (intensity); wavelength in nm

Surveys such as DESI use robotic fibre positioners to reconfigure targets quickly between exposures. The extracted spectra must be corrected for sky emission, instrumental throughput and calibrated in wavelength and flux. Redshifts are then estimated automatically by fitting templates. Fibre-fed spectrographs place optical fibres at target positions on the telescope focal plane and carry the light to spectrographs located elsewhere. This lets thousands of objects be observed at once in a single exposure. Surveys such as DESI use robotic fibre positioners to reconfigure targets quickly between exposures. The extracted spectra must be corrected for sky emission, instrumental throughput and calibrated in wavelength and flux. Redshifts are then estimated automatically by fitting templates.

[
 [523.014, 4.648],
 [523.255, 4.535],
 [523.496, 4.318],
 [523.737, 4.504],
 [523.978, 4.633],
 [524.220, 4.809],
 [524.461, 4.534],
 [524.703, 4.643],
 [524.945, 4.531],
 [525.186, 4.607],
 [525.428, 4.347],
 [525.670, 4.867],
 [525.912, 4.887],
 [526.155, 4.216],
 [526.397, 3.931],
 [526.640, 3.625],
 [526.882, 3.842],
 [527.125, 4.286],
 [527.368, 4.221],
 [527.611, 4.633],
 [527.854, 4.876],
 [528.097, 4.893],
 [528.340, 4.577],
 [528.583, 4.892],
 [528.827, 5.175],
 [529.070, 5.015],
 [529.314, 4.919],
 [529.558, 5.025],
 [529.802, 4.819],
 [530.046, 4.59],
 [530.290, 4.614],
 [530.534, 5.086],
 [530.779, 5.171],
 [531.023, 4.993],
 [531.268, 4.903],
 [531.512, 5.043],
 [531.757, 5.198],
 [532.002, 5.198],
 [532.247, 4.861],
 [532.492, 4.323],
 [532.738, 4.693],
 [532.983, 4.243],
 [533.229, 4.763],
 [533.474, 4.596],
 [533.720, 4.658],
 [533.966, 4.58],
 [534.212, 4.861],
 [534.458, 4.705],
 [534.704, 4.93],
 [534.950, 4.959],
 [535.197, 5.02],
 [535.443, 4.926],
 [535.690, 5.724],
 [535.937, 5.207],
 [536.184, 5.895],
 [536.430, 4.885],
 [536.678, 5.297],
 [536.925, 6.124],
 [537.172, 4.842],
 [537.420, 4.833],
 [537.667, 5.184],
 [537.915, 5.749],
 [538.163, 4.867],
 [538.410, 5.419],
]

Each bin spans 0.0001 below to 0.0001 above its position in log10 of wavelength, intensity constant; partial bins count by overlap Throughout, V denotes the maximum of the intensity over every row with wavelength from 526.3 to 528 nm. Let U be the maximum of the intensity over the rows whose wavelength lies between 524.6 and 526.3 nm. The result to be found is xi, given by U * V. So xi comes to 23.8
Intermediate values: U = 4.887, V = 4.876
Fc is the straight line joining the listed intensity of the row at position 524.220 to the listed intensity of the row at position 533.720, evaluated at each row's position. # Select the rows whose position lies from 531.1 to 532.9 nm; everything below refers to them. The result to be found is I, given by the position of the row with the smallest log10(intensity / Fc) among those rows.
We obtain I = 532.492 nm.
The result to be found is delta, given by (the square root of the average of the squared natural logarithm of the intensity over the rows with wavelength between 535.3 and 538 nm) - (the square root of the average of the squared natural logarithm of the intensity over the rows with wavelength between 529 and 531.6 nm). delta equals 0.08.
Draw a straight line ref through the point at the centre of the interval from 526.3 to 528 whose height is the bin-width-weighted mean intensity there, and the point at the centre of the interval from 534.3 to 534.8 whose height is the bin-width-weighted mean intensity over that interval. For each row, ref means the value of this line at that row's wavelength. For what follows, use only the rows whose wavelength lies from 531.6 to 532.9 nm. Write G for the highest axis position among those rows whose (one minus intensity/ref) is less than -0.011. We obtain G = 532.247 nm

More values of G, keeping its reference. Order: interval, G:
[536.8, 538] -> 537.915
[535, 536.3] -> 536.184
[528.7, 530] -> 529.802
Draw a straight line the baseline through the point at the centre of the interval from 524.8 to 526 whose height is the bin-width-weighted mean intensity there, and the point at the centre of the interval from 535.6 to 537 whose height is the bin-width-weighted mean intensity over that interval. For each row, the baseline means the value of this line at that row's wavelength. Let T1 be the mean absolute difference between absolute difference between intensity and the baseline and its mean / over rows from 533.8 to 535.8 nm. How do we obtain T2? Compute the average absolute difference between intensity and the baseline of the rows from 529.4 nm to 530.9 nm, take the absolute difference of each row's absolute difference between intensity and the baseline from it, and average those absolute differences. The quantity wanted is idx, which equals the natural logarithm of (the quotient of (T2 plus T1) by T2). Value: 0.55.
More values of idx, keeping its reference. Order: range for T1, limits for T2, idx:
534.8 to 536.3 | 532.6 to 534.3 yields 0.44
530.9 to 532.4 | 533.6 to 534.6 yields 0.76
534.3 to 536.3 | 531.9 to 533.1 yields 0.25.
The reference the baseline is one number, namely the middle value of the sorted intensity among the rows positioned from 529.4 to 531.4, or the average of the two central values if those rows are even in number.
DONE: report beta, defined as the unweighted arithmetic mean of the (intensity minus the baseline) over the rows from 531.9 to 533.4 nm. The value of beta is -0.3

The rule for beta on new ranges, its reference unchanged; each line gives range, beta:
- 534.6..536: 0.2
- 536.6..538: 0.4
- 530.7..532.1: 0.1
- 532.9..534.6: -0.3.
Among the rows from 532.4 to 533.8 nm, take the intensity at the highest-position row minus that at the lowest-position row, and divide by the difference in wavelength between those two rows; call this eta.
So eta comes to 0.27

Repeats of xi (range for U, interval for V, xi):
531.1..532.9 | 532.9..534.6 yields 25.3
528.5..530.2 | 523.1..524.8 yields 24.9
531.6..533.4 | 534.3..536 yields 29.8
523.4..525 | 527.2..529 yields 24.9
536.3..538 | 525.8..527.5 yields 29.9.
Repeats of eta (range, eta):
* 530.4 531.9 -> 0.09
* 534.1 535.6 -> 0.05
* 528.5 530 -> -0.06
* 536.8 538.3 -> -1.02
